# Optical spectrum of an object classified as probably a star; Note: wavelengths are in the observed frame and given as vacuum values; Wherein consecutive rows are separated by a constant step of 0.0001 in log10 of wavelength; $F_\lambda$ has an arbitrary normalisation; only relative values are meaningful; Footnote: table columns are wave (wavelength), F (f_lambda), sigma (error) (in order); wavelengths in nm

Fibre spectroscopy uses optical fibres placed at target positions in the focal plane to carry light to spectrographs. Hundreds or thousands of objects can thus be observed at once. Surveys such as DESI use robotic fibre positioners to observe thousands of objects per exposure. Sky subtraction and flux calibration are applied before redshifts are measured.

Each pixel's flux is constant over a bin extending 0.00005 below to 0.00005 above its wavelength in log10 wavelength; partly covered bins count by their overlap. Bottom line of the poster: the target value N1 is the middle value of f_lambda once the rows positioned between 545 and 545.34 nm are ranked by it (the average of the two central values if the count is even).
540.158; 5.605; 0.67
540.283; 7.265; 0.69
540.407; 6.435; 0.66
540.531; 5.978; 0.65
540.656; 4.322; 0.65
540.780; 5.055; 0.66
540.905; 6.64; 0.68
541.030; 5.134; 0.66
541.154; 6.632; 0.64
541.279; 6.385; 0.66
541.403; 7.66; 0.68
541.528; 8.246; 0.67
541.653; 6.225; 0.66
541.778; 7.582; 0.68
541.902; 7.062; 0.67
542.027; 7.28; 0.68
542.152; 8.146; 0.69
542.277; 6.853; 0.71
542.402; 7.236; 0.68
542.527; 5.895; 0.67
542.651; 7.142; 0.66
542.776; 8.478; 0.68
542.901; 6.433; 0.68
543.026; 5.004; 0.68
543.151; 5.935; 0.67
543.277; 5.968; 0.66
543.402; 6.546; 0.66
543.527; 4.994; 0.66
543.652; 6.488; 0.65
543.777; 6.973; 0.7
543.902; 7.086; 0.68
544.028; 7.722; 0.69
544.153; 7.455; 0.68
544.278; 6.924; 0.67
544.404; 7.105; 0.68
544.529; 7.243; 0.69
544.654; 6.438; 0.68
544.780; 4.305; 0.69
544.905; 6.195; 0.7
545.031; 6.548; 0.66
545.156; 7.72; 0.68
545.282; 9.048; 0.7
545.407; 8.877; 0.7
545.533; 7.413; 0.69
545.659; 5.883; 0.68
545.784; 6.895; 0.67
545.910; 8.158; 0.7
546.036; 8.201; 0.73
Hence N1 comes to 7.7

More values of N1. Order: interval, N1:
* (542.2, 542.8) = 7.1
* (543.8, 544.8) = 7.1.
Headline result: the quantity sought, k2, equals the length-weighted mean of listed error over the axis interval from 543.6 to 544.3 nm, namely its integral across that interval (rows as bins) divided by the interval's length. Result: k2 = 0.680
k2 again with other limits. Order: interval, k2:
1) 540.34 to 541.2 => 0.658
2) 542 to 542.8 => 0.682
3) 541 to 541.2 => 0.651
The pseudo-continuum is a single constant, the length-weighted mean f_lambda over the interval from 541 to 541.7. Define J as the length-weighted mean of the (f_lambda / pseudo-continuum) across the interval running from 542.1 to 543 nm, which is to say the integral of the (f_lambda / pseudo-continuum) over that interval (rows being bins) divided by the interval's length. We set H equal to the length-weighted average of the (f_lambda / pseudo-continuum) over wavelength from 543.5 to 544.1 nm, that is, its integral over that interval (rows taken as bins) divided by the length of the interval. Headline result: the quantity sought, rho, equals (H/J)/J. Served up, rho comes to 0.92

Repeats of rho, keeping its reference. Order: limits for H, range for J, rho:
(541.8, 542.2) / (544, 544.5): 0.96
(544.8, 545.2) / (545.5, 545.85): 0.99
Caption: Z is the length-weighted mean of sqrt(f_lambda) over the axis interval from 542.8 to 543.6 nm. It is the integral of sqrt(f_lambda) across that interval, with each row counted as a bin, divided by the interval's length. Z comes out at 2.43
